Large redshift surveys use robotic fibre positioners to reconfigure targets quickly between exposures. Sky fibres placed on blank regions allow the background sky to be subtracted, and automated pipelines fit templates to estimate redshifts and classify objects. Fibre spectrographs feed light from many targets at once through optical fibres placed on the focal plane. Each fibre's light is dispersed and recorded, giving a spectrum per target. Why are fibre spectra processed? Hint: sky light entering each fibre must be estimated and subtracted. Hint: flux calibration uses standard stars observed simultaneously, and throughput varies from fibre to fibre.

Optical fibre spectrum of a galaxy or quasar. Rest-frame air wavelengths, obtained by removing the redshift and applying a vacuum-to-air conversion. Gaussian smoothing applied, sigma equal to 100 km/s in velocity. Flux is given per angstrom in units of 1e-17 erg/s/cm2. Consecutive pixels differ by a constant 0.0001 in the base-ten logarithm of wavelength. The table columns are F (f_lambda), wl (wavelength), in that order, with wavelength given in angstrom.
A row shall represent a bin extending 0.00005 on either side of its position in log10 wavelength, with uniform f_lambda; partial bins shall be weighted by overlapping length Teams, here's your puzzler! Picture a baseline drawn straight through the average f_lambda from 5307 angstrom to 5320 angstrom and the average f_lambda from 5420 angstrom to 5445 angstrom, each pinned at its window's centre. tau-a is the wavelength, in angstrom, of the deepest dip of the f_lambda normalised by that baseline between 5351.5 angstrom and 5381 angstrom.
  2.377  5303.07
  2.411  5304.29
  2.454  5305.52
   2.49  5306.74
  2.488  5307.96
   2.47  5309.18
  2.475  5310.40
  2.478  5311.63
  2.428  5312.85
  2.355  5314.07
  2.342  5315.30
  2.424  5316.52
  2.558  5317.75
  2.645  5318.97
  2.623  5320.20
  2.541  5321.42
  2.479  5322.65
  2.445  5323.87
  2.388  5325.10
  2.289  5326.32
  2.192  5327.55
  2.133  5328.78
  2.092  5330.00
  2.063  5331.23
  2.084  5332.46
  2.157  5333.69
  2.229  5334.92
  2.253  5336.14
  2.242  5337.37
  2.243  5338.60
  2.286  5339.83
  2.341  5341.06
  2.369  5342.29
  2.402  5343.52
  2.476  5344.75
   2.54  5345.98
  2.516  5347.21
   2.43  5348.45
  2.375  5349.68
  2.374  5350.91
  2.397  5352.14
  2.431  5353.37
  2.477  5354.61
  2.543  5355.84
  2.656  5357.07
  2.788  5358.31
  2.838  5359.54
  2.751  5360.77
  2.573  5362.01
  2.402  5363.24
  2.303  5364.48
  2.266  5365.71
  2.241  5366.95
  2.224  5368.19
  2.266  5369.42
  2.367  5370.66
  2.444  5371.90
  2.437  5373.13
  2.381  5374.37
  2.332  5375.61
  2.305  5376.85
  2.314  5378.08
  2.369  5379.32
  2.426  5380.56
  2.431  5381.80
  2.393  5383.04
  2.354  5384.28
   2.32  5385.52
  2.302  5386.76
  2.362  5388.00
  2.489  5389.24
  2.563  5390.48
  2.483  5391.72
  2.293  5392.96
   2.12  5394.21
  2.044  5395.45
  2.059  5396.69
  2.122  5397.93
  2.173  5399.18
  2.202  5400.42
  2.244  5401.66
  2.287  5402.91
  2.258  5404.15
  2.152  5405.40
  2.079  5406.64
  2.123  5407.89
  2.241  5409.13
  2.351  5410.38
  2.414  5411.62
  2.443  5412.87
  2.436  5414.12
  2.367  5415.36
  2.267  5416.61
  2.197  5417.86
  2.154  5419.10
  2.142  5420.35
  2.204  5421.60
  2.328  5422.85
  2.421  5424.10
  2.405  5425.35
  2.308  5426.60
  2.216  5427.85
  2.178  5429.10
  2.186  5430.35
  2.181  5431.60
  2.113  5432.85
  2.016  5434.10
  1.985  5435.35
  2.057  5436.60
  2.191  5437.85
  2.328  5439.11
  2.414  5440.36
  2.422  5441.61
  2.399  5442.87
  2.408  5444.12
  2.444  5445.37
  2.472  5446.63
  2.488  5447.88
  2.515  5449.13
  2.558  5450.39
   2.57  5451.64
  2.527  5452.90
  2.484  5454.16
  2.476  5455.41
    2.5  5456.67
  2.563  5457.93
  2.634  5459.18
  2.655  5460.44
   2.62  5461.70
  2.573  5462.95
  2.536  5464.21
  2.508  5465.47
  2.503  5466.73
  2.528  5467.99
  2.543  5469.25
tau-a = 5368.19 angstrom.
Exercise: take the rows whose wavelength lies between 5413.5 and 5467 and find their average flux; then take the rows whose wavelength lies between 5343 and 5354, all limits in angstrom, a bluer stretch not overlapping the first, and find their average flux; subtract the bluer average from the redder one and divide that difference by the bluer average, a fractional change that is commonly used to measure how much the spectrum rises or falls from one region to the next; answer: -0.027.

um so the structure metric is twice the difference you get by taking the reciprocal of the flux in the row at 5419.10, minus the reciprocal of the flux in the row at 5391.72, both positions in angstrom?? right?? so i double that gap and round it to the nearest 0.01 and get 0.12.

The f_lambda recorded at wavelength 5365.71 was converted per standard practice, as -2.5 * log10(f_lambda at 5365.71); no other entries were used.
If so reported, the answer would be -0.89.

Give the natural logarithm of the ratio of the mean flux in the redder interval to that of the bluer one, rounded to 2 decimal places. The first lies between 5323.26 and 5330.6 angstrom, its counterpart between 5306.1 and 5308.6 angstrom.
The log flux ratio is -0.10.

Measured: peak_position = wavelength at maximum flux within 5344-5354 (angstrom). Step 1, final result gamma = 5345.98 angstrom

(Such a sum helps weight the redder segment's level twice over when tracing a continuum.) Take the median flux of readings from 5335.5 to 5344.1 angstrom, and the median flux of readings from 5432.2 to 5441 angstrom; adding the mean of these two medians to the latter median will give 4.3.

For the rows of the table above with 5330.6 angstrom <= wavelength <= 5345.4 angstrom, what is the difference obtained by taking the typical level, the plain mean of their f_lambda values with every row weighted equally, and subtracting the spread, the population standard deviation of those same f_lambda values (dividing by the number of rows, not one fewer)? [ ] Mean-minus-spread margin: 2.14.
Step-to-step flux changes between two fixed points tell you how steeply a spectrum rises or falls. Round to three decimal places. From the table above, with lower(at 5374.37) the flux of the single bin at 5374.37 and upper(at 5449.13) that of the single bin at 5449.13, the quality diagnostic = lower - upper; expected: -0.134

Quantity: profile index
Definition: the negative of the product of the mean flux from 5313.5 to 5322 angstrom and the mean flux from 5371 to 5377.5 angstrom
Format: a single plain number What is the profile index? -5.9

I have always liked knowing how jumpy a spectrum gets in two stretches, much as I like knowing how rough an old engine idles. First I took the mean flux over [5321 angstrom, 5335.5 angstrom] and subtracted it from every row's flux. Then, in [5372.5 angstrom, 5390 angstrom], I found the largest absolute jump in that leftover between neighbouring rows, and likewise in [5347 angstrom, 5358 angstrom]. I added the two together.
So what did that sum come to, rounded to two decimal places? 0.24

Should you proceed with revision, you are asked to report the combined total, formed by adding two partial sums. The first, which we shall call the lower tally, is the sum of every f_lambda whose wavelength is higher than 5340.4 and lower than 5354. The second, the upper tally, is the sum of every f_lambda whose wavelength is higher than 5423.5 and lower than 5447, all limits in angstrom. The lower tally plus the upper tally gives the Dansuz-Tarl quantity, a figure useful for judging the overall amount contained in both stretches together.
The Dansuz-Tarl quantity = 70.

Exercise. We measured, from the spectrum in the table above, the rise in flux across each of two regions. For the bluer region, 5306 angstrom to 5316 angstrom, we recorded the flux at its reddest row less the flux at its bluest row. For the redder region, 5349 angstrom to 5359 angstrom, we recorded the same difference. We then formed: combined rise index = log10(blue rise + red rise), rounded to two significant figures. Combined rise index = -0.58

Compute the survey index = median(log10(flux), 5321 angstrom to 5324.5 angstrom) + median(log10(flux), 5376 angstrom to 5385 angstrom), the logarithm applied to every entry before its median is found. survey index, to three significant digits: 0.769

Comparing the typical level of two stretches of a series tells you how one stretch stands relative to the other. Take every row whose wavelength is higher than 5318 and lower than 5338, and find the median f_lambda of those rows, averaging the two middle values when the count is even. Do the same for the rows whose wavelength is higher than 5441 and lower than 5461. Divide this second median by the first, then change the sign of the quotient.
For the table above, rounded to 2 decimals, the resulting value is -1.11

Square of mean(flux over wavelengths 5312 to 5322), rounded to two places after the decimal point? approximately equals 6.20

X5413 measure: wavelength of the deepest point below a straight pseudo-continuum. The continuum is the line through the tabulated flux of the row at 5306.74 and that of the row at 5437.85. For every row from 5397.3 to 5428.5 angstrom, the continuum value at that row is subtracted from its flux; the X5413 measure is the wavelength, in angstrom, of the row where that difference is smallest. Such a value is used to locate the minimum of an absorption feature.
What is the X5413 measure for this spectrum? 5406.64 angstrom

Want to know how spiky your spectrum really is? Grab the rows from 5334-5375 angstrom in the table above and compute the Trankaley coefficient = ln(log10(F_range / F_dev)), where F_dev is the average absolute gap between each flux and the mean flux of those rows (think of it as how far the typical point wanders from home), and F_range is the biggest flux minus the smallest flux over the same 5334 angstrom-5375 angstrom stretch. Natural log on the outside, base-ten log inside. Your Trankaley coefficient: -0.4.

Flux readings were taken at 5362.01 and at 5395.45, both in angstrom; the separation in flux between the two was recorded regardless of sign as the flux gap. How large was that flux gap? 0.53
